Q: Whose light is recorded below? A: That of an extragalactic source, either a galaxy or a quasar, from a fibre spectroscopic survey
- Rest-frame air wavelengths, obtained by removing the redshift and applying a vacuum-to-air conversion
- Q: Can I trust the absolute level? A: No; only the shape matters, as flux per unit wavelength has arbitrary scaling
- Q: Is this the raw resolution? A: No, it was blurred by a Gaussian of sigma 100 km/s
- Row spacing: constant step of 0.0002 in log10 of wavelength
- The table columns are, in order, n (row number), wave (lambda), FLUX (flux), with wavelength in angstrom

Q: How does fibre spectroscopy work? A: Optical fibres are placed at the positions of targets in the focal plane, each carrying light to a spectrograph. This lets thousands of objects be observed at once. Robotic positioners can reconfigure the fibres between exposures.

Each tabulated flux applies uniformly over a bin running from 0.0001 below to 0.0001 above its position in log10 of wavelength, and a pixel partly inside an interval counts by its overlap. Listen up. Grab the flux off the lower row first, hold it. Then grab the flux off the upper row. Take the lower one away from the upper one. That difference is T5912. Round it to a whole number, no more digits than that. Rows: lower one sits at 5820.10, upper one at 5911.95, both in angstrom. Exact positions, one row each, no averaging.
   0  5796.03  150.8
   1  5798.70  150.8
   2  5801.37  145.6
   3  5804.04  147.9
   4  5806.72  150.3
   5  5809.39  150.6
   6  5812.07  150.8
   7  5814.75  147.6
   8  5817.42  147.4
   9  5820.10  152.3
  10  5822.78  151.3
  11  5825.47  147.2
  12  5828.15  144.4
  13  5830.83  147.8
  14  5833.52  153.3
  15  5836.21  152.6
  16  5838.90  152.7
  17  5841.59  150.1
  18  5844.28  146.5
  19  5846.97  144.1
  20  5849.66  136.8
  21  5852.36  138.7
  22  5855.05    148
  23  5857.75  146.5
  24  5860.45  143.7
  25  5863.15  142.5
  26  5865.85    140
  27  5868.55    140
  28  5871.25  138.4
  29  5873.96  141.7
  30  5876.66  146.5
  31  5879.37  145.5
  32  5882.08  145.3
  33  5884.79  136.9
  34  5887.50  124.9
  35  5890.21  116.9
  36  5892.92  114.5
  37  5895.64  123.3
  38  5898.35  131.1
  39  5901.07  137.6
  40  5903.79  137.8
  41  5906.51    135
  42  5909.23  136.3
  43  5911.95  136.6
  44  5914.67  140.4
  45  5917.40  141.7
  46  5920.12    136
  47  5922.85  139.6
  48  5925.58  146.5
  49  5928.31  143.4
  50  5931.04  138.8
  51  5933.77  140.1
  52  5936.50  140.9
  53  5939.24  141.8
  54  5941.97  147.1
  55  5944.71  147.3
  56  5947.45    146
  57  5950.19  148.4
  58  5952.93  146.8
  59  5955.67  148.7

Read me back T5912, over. -16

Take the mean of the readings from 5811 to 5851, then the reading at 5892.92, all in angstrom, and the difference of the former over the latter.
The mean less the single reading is 34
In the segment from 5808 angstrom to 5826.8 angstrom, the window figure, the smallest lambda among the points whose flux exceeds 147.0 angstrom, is 5809.39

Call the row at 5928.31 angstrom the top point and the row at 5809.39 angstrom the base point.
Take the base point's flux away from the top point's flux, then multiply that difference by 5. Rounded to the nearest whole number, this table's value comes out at -36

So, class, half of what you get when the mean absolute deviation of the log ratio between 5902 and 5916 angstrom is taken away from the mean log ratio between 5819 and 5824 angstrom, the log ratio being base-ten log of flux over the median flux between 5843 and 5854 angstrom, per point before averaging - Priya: 0.013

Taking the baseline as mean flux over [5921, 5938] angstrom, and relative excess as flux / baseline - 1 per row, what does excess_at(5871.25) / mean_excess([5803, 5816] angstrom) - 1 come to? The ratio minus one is -1.4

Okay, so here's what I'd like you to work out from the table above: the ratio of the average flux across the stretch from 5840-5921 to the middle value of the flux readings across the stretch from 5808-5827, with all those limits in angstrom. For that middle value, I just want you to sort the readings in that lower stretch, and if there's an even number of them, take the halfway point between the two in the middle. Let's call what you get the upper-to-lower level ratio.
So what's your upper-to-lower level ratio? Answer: 0.92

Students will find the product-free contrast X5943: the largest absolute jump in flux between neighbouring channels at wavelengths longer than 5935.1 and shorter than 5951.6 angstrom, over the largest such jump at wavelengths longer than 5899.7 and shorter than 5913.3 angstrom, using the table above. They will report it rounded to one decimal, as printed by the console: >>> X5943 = 1.9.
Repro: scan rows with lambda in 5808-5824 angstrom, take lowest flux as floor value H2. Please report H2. 147.4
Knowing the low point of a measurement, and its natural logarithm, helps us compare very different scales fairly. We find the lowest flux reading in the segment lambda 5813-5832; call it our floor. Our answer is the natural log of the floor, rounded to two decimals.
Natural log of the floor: 4.97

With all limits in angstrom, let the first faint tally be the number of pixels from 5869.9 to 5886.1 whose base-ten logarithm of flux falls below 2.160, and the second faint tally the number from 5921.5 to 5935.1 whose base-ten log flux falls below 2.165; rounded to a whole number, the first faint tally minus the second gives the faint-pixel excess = -1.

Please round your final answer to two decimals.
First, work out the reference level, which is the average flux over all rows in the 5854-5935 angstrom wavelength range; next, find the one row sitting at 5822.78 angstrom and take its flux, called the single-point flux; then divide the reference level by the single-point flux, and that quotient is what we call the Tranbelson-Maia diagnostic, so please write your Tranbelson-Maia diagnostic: 0.91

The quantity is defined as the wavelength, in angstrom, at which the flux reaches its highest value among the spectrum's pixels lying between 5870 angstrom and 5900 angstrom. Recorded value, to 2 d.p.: 5876.66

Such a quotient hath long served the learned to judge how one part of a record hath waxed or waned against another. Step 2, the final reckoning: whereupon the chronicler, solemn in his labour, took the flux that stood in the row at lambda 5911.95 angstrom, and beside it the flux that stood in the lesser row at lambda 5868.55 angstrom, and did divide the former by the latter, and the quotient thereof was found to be 0.98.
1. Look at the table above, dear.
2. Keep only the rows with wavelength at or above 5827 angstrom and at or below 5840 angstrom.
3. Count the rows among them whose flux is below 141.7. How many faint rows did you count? 0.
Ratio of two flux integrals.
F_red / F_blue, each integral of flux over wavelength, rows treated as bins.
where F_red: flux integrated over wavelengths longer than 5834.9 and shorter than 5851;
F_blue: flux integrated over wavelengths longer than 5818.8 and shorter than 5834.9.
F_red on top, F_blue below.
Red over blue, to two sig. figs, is 0.99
